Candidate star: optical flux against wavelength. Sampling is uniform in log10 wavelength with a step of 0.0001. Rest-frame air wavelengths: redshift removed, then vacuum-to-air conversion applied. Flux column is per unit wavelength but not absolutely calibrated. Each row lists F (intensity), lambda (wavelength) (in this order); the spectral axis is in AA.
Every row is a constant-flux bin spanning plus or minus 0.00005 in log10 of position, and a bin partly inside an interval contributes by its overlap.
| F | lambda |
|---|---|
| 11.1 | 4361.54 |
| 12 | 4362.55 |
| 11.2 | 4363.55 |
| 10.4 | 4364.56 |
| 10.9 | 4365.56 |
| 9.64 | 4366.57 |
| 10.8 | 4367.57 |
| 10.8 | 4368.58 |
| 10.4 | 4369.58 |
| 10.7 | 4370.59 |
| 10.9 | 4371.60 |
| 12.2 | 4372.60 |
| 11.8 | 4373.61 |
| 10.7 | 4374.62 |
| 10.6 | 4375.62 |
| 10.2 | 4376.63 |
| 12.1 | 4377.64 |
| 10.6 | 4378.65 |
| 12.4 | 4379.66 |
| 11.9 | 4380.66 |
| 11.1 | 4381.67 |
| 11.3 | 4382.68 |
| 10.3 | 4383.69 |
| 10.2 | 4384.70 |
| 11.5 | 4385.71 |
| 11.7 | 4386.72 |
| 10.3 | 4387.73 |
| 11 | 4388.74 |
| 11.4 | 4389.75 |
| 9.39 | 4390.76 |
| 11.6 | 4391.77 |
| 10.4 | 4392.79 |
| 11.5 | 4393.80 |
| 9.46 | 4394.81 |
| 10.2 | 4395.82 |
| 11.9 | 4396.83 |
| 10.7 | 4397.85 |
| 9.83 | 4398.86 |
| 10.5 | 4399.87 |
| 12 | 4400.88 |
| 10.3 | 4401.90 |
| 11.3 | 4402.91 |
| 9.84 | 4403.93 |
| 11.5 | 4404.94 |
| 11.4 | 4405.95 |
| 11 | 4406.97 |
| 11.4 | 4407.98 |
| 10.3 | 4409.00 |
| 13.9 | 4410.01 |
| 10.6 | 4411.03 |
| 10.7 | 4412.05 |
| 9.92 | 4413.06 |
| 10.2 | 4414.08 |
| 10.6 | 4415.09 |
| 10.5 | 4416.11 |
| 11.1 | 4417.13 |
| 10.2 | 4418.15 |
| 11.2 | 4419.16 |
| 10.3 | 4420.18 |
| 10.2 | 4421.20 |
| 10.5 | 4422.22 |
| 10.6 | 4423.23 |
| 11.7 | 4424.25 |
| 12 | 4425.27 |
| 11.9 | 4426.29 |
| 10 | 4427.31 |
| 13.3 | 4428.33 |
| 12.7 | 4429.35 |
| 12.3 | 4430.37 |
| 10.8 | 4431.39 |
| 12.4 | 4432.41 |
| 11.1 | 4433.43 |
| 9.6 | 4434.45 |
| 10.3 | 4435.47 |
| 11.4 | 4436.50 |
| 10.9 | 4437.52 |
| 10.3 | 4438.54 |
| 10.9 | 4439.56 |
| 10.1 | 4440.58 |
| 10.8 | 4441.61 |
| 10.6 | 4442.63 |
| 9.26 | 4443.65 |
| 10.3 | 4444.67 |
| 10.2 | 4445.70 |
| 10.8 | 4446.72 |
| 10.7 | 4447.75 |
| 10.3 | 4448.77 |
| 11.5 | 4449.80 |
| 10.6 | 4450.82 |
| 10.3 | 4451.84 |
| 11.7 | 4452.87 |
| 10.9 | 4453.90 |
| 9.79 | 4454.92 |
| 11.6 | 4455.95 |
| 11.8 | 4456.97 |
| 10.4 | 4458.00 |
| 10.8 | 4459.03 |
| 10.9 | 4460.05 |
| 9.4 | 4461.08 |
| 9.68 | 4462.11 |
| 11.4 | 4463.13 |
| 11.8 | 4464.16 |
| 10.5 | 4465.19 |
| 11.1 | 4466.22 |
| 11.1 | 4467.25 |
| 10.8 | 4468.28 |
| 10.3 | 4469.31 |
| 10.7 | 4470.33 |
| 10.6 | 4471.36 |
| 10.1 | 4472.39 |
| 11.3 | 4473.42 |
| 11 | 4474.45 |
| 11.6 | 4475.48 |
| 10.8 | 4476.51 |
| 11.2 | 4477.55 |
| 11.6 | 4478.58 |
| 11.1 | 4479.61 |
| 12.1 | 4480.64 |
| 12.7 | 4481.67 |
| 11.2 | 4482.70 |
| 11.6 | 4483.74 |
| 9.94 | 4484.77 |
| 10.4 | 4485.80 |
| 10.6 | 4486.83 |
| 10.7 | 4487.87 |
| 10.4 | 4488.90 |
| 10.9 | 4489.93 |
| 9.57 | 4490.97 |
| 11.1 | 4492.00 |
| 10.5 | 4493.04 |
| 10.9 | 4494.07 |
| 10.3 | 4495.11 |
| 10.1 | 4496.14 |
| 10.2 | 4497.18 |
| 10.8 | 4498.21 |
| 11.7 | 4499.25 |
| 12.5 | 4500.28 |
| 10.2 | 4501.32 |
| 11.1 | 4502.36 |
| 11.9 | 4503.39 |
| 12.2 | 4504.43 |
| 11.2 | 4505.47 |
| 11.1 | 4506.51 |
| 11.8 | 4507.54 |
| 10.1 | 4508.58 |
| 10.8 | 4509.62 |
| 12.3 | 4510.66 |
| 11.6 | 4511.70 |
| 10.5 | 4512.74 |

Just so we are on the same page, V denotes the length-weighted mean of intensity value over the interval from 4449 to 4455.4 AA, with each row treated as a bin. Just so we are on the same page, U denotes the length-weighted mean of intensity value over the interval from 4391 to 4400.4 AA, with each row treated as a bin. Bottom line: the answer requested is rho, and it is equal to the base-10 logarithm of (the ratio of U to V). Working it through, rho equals -0.006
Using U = 10.6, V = 10.8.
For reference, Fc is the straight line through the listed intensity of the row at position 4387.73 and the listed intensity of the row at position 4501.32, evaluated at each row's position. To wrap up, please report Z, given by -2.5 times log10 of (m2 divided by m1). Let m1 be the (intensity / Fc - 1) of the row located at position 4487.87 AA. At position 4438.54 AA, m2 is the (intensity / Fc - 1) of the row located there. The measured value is 3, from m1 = 0.05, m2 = 0.004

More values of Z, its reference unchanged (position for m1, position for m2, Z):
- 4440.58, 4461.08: -2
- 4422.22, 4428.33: -3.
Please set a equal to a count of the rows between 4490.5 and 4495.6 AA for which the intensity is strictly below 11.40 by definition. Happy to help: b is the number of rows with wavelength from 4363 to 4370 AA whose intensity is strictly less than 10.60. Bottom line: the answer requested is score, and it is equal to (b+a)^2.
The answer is 64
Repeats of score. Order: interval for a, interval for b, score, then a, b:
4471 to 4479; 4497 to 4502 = 64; 6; 2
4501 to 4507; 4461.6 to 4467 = 36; 4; 2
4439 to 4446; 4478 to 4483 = 49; 7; 0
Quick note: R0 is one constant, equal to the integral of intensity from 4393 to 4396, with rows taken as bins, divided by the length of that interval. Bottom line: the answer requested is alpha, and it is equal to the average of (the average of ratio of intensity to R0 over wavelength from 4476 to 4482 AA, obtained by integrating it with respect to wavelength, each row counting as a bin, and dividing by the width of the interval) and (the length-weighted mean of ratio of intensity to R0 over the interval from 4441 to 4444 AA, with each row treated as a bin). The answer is 1.05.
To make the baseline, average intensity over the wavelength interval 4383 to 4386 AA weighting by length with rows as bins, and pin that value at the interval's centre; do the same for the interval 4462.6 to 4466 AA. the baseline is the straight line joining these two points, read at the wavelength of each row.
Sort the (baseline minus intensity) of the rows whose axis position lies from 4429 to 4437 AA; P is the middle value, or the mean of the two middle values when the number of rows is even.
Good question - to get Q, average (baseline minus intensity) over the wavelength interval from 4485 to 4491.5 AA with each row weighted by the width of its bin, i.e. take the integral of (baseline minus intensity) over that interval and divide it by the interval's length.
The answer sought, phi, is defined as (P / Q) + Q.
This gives 1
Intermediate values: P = -0.2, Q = 1.0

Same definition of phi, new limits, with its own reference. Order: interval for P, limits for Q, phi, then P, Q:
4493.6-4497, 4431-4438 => 16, 1.1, 0.1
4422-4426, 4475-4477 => -2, -0.2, 0.1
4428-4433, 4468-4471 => -1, -1.4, 0.7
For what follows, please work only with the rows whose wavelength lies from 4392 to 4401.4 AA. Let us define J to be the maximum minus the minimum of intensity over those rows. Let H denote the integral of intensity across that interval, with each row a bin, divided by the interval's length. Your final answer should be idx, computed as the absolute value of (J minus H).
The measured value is 8.2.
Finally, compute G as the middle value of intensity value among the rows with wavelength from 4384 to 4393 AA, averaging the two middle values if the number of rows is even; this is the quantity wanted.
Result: 11.0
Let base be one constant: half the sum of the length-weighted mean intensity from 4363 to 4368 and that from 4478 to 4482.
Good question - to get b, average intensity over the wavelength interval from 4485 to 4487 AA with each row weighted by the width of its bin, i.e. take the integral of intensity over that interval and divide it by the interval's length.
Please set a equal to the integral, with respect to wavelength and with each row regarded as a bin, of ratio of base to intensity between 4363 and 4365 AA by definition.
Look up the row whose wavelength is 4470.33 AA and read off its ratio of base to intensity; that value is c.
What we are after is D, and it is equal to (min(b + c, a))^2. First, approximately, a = 2.1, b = 10.4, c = 1.05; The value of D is 4.3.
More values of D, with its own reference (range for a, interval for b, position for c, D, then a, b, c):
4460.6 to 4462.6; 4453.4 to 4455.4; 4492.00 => 5.5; 2.4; 10.4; 1.01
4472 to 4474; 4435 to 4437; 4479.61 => 4.4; 2.1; 10.8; 1.01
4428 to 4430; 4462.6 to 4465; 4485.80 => 3.0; 1.7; 11.4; 1.08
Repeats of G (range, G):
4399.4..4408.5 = 11.3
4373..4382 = 11.1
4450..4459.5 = 10.8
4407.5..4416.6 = 10.6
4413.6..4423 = 10.5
